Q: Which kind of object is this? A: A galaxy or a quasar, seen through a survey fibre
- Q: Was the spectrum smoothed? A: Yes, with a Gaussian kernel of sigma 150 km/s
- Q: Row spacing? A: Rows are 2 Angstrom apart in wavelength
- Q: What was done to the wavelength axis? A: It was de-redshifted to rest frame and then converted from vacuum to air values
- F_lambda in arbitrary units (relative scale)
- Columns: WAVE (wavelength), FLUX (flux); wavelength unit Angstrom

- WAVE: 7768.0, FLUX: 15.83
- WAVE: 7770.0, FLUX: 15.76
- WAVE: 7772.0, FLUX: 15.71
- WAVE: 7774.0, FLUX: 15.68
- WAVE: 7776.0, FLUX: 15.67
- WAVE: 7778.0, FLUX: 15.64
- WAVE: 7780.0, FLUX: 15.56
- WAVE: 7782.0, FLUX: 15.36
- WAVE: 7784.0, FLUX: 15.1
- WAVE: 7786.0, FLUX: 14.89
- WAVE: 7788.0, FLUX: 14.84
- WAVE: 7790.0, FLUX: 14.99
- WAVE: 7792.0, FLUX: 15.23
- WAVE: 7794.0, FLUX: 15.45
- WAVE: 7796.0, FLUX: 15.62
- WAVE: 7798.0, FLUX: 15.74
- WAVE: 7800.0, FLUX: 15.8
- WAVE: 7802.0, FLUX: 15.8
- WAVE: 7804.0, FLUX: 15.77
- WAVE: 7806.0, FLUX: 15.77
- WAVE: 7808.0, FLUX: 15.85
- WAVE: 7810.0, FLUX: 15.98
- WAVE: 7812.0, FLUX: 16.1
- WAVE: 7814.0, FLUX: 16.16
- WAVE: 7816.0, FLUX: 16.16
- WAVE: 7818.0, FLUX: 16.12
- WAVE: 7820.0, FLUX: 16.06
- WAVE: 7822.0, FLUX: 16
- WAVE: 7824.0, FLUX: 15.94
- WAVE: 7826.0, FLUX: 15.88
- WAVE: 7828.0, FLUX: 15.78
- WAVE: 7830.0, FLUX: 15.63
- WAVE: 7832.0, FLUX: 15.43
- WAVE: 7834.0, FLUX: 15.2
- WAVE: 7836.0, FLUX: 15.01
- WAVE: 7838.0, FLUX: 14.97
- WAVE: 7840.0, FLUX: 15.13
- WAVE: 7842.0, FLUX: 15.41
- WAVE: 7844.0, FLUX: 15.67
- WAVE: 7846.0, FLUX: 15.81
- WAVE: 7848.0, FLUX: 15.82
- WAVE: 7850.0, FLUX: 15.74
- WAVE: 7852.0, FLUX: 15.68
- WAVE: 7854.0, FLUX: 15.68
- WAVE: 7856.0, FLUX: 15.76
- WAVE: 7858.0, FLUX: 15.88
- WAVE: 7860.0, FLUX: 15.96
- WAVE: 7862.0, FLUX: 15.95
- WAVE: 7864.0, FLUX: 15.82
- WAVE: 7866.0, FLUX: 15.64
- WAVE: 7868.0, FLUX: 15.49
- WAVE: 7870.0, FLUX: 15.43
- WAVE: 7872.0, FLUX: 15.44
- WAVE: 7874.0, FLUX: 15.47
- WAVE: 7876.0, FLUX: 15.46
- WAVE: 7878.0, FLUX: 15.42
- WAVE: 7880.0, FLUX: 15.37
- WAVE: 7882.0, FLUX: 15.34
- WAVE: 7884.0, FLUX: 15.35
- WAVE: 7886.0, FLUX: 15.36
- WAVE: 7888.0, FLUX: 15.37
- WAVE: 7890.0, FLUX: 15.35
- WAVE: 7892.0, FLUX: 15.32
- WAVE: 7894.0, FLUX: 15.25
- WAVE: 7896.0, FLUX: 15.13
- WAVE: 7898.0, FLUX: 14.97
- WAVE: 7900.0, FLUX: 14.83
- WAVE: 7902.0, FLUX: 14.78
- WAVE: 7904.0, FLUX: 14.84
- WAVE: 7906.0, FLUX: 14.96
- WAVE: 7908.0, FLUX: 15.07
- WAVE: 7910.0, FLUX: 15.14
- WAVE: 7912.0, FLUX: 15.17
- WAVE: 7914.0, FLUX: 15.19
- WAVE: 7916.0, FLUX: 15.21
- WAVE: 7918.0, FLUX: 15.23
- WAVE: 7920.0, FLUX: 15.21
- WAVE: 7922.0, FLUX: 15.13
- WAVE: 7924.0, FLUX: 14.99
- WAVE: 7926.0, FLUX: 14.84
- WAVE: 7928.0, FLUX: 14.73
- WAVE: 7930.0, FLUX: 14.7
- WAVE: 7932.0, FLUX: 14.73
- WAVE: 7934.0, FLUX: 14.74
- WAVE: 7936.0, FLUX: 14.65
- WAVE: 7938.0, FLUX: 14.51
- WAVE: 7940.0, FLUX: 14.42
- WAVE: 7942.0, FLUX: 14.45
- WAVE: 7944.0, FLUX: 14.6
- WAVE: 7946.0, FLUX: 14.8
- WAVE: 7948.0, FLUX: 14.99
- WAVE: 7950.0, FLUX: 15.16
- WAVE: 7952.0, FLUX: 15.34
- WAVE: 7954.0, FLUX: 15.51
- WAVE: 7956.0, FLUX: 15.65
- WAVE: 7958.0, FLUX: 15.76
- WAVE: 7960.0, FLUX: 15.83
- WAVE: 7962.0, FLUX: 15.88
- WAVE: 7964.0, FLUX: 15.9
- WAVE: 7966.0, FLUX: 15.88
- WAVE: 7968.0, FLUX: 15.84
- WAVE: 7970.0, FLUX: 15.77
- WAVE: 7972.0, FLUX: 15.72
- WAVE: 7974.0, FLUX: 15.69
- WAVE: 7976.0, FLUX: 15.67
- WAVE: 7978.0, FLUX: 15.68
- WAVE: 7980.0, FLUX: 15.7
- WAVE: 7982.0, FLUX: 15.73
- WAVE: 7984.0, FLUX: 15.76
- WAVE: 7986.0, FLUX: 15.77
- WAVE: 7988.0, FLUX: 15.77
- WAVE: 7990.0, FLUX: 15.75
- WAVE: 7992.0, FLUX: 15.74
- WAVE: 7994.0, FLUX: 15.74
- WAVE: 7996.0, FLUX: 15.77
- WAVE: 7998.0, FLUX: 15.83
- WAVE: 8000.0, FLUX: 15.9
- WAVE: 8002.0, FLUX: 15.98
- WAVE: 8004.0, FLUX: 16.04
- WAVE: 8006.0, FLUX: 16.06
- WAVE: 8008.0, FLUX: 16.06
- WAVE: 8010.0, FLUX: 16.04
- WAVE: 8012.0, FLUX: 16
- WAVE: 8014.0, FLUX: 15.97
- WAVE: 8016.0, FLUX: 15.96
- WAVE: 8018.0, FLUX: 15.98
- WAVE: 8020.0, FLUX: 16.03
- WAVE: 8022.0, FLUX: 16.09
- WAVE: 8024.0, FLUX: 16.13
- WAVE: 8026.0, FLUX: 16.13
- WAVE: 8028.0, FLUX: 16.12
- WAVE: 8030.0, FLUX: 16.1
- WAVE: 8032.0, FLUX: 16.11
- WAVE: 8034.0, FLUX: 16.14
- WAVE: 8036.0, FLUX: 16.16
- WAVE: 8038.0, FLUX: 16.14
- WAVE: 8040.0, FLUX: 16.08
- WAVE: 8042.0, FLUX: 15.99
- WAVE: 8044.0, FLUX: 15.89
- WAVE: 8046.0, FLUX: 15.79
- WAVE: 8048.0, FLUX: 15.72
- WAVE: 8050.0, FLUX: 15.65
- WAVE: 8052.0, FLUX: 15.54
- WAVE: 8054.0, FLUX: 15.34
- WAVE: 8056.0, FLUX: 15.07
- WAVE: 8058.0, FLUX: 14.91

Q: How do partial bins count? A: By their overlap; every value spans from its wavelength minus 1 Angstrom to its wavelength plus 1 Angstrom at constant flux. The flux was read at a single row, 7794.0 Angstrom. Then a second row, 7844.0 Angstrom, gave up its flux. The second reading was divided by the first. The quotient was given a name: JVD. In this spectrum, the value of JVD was 1.01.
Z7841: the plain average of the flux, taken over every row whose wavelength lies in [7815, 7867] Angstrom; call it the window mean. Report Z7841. 15.7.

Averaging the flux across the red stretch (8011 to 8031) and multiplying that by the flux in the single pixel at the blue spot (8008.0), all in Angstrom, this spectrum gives 258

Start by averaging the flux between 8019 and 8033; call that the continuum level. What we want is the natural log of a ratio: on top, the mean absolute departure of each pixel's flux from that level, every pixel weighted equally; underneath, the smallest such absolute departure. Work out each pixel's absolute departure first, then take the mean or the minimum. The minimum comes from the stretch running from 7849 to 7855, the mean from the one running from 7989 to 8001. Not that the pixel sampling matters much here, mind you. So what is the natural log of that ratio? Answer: -0.14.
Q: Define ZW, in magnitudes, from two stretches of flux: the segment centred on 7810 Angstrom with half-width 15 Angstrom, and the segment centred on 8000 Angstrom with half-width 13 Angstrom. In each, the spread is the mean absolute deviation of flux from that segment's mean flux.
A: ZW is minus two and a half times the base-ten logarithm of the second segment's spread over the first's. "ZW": 0.23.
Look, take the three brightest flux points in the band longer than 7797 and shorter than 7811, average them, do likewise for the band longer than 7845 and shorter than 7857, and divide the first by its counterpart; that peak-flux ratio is 1.01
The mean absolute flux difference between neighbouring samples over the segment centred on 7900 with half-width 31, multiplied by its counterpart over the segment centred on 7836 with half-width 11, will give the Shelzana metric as 0.010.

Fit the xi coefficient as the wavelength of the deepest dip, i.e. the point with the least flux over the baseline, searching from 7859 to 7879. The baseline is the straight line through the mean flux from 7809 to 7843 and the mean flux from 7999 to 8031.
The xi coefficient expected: 7878.0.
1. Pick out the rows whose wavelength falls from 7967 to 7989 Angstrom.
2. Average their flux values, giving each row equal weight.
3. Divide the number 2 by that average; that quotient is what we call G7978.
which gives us 0.127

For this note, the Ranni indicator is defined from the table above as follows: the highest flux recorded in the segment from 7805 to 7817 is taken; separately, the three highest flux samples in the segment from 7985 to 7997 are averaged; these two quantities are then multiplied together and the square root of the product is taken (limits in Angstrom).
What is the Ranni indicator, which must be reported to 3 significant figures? 16.0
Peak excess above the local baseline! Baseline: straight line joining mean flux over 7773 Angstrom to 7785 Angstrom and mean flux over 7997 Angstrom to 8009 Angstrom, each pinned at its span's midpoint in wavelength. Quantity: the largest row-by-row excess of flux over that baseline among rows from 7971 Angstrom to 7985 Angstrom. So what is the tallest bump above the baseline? -0.18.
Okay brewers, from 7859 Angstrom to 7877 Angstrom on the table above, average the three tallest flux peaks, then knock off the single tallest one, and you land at -0.05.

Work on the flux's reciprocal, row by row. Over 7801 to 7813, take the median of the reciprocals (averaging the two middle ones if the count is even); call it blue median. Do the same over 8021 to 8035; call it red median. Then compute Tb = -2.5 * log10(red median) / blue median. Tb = 47.8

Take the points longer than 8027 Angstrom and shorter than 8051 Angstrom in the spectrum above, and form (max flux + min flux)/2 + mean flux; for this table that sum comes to 31.9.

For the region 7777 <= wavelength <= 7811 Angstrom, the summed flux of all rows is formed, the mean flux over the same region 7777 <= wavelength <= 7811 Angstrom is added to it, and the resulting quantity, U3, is 279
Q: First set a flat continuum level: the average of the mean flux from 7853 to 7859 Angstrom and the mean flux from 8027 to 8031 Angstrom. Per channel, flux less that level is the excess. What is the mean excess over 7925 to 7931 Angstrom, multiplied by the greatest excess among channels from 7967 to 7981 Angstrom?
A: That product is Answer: 0.12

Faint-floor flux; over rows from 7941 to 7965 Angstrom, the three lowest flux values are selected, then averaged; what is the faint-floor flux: 14.6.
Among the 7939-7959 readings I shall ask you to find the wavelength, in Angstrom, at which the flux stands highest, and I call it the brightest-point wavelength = 7958.0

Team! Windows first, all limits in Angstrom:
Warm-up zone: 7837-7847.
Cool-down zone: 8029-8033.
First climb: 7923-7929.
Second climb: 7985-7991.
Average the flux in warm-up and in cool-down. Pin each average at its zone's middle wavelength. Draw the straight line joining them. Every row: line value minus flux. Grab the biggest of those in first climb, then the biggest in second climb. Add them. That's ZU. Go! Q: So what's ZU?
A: 1.2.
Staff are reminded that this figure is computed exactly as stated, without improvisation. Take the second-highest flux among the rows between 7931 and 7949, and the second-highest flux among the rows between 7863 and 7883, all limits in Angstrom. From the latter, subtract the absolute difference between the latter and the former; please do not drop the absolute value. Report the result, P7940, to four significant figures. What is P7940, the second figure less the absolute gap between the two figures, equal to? 14.80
